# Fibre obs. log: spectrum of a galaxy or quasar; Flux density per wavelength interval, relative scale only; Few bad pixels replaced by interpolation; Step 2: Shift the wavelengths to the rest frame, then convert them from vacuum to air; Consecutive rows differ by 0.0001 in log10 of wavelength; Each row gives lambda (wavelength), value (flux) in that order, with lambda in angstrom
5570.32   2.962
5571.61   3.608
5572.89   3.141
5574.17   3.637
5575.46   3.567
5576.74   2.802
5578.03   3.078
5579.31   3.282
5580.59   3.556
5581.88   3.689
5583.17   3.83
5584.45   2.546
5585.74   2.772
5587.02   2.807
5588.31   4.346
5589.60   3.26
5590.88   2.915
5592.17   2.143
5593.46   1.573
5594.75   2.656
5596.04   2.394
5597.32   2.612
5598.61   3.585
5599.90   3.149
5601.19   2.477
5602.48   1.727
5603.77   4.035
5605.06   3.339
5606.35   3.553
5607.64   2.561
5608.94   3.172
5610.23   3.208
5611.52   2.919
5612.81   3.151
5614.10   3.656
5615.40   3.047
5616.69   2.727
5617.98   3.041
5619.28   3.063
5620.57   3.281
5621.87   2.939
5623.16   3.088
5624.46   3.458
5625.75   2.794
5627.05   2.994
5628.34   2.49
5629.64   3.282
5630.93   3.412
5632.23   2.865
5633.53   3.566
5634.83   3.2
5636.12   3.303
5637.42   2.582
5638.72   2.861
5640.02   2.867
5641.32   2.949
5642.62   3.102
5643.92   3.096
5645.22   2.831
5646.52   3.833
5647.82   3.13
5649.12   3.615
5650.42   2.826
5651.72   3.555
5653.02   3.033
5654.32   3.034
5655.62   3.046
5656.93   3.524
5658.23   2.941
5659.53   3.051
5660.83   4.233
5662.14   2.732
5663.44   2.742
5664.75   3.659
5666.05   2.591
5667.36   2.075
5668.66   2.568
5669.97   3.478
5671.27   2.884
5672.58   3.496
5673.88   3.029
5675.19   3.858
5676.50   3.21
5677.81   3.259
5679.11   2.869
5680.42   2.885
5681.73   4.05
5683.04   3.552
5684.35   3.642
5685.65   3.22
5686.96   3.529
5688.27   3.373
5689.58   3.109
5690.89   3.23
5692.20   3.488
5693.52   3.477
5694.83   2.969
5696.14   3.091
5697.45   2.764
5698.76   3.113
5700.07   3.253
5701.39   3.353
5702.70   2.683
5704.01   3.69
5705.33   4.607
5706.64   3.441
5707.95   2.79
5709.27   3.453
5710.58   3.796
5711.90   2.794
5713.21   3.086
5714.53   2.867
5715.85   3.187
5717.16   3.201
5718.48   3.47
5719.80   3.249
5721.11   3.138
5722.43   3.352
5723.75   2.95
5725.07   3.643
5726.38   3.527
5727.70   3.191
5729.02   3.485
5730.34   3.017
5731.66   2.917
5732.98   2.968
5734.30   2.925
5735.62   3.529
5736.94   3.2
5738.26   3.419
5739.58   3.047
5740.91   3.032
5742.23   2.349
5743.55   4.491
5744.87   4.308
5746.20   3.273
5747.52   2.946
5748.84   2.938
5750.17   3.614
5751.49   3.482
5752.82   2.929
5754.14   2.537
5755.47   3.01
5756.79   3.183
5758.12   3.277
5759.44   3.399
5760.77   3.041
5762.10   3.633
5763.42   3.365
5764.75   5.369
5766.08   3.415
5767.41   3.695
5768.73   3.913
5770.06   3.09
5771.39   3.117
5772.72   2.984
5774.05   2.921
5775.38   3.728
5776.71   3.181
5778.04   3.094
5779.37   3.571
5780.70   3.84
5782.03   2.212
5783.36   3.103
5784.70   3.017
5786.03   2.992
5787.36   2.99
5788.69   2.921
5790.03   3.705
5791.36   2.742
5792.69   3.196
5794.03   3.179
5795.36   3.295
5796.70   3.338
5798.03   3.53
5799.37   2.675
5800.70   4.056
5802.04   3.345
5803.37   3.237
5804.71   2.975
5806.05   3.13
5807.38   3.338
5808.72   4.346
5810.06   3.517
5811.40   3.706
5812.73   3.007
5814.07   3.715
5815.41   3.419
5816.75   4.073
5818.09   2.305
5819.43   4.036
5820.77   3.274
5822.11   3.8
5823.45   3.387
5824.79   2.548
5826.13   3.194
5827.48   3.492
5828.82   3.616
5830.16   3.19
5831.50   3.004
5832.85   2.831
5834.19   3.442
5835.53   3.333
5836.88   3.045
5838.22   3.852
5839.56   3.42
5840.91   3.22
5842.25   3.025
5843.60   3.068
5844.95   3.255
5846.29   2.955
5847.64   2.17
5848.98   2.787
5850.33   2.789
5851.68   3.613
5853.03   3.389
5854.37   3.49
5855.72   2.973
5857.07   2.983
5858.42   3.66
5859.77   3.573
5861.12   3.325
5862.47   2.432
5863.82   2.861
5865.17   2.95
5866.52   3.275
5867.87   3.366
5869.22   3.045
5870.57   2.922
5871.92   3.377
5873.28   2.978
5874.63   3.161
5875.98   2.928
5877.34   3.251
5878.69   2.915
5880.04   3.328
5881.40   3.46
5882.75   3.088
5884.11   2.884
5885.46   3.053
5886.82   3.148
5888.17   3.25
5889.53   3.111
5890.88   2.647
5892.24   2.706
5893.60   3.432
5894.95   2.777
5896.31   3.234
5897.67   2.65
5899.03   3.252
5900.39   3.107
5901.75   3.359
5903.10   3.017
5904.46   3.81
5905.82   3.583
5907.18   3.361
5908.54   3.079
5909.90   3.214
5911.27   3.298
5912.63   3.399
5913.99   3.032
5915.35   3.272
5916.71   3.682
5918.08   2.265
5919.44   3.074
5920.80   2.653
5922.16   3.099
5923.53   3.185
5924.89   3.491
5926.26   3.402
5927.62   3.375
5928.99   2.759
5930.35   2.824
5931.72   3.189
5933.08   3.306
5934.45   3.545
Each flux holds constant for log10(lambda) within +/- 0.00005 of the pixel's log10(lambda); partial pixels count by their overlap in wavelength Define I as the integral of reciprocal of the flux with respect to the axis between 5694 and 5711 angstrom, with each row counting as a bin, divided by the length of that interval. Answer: 0.309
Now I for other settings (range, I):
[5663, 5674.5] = 0.349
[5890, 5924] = 0.324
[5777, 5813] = 0.312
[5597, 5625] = 0.334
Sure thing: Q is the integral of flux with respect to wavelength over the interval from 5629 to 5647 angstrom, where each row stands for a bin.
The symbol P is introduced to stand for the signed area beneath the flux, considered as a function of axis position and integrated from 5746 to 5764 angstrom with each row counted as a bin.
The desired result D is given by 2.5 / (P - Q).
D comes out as 2.0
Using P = 57.3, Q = 56.1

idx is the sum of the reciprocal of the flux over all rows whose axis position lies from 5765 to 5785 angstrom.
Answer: 4.69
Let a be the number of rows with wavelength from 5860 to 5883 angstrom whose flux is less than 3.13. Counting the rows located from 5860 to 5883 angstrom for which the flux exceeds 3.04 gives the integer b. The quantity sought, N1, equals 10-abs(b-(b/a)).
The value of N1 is 1.1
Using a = 9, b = 10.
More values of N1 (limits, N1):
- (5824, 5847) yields -0.3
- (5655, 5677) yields 1.9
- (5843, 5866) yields 2.8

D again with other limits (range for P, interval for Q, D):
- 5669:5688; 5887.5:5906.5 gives 0.6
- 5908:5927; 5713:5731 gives 1.6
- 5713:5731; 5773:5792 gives -1.9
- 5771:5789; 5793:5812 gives -0.3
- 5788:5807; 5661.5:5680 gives 0.5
